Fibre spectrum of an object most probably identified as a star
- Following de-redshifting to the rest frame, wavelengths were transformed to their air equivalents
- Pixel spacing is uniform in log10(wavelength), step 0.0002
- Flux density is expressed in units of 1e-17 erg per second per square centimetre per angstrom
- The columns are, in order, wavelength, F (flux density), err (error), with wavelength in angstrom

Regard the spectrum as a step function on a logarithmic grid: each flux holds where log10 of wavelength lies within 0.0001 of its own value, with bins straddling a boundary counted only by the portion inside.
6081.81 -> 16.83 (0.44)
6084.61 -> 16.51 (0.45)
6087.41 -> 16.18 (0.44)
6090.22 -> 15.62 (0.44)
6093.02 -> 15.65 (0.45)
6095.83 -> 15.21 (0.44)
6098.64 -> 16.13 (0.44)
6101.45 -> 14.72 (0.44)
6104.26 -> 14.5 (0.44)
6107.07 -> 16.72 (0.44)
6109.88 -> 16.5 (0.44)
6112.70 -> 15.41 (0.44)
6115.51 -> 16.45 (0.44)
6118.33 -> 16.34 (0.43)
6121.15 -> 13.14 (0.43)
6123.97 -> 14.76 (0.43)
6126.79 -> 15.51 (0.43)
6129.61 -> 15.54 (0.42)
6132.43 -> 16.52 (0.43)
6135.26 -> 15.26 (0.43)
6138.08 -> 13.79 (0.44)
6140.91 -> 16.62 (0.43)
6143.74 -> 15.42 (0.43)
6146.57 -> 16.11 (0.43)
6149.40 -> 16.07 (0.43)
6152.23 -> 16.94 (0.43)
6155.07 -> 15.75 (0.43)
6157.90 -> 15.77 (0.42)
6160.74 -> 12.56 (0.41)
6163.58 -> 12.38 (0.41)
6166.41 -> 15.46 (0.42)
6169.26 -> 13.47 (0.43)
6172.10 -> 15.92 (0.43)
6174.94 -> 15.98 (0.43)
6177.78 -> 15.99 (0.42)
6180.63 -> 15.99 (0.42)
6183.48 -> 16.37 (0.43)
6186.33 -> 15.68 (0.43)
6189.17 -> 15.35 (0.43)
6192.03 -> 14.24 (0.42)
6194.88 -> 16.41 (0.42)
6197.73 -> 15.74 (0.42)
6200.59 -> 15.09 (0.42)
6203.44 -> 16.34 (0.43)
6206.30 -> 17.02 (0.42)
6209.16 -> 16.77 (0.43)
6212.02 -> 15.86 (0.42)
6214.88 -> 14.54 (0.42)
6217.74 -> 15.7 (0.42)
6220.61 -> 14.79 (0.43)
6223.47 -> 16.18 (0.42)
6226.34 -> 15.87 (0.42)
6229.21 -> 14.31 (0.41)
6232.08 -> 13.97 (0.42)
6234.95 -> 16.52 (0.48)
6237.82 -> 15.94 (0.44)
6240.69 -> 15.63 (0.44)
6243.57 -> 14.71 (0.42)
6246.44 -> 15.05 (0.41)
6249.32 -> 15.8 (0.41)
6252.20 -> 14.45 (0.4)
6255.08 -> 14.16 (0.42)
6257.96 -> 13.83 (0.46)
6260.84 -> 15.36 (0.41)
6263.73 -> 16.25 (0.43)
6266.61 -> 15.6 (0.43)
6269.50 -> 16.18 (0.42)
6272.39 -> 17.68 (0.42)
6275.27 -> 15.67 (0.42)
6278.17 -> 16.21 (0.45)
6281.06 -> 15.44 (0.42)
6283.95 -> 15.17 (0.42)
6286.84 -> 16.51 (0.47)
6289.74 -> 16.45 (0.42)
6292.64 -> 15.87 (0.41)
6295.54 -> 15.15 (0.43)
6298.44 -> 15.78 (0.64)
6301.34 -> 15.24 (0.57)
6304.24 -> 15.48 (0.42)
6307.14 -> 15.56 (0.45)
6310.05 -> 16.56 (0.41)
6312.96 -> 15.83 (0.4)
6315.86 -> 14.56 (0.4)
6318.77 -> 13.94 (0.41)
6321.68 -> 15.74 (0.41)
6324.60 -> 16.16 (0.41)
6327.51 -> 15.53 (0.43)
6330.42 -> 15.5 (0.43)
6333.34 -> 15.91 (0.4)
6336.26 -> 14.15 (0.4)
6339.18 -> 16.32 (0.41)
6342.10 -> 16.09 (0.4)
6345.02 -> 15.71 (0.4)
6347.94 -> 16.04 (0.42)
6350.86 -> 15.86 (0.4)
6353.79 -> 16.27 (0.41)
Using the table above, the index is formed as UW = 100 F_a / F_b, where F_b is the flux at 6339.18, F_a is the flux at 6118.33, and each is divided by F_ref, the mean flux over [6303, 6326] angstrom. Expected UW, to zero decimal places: 100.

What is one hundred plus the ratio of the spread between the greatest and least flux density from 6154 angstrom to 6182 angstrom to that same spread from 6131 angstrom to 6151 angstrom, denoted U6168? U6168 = 101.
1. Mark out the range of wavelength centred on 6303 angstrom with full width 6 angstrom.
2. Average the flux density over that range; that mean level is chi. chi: 15.4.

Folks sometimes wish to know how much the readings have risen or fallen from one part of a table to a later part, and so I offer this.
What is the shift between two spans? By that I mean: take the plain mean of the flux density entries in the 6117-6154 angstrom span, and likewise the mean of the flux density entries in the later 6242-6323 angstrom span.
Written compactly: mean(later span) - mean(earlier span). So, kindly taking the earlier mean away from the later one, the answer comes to 0.0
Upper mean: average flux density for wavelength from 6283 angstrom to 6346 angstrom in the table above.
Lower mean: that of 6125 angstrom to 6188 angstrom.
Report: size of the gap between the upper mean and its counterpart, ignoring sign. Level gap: 0.19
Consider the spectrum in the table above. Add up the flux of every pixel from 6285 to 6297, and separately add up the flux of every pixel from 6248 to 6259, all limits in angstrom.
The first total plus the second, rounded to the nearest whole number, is 122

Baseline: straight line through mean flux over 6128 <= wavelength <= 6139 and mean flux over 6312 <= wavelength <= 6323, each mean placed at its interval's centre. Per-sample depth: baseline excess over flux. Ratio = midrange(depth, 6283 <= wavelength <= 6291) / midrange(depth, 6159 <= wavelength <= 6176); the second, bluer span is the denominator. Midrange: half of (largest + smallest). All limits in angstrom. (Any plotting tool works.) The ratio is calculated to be -0.7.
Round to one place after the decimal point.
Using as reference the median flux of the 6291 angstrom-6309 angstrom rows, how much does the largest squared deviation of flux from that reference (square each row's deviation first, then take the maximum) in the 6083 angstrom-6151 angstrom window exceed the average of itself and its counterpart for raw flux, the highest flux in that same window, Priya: -5.5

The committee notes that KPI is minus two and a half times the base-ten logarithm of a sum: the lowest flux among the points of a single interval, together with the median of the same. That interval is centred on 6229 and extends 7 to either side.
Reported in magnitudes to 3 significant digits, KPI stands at -3.69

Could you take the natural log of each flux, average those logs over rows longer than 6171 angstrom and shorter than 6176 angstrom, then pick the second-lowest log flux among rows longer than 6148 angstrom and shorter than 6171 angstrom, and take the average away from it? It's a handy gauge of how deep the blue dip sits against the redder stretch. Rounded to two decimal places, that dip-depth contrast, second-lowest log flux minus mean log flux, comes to -0.24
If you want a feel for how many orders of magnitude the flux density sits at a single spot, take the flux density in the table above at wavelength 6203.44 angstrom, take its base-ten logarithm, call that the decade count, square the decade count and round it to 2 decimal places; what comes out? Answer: 1.47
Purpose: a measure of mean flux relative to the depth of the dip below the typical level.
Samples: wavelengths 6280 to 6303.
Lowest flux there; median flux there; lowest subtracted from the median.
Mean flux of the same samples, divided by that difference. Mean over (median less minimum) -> 34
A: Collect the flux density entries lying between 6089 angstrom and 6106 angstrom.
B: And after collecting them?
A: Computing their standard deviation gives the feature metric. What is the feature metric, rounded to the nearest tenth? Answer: 0.6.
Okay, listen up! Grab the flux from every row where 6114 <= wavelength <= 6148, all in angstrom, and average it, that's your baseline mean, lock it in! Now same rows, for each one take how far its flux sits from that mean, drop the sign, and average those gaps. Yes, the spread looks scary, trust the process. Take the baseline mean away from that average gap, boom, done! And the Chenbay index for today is -14.64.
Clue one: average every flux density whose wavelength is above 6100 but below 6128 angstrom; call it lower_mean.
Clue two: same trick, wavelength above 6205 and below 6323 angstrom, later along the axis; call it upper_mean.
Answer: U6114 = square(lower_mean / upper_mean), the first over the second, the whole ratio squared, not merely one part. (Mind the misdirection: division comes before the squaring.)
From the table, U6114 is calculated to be 0.98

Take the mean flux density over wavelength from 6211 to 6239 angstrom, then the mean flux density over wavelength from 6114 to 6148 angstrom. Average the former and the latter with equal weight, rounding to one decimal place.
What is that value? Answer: 15.4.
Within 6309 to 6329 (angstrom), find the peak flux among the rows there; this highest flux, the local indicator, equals 16.56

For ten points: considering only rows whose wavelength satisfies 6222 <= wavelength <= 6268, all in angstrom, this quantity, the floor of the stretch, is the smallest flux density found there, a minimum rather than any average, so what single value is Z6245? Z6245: 13.83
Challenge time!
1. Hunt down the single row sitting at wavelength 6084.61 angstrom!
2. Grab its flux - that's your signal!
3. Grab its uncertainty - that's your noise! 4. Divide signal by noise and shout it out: 36.7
